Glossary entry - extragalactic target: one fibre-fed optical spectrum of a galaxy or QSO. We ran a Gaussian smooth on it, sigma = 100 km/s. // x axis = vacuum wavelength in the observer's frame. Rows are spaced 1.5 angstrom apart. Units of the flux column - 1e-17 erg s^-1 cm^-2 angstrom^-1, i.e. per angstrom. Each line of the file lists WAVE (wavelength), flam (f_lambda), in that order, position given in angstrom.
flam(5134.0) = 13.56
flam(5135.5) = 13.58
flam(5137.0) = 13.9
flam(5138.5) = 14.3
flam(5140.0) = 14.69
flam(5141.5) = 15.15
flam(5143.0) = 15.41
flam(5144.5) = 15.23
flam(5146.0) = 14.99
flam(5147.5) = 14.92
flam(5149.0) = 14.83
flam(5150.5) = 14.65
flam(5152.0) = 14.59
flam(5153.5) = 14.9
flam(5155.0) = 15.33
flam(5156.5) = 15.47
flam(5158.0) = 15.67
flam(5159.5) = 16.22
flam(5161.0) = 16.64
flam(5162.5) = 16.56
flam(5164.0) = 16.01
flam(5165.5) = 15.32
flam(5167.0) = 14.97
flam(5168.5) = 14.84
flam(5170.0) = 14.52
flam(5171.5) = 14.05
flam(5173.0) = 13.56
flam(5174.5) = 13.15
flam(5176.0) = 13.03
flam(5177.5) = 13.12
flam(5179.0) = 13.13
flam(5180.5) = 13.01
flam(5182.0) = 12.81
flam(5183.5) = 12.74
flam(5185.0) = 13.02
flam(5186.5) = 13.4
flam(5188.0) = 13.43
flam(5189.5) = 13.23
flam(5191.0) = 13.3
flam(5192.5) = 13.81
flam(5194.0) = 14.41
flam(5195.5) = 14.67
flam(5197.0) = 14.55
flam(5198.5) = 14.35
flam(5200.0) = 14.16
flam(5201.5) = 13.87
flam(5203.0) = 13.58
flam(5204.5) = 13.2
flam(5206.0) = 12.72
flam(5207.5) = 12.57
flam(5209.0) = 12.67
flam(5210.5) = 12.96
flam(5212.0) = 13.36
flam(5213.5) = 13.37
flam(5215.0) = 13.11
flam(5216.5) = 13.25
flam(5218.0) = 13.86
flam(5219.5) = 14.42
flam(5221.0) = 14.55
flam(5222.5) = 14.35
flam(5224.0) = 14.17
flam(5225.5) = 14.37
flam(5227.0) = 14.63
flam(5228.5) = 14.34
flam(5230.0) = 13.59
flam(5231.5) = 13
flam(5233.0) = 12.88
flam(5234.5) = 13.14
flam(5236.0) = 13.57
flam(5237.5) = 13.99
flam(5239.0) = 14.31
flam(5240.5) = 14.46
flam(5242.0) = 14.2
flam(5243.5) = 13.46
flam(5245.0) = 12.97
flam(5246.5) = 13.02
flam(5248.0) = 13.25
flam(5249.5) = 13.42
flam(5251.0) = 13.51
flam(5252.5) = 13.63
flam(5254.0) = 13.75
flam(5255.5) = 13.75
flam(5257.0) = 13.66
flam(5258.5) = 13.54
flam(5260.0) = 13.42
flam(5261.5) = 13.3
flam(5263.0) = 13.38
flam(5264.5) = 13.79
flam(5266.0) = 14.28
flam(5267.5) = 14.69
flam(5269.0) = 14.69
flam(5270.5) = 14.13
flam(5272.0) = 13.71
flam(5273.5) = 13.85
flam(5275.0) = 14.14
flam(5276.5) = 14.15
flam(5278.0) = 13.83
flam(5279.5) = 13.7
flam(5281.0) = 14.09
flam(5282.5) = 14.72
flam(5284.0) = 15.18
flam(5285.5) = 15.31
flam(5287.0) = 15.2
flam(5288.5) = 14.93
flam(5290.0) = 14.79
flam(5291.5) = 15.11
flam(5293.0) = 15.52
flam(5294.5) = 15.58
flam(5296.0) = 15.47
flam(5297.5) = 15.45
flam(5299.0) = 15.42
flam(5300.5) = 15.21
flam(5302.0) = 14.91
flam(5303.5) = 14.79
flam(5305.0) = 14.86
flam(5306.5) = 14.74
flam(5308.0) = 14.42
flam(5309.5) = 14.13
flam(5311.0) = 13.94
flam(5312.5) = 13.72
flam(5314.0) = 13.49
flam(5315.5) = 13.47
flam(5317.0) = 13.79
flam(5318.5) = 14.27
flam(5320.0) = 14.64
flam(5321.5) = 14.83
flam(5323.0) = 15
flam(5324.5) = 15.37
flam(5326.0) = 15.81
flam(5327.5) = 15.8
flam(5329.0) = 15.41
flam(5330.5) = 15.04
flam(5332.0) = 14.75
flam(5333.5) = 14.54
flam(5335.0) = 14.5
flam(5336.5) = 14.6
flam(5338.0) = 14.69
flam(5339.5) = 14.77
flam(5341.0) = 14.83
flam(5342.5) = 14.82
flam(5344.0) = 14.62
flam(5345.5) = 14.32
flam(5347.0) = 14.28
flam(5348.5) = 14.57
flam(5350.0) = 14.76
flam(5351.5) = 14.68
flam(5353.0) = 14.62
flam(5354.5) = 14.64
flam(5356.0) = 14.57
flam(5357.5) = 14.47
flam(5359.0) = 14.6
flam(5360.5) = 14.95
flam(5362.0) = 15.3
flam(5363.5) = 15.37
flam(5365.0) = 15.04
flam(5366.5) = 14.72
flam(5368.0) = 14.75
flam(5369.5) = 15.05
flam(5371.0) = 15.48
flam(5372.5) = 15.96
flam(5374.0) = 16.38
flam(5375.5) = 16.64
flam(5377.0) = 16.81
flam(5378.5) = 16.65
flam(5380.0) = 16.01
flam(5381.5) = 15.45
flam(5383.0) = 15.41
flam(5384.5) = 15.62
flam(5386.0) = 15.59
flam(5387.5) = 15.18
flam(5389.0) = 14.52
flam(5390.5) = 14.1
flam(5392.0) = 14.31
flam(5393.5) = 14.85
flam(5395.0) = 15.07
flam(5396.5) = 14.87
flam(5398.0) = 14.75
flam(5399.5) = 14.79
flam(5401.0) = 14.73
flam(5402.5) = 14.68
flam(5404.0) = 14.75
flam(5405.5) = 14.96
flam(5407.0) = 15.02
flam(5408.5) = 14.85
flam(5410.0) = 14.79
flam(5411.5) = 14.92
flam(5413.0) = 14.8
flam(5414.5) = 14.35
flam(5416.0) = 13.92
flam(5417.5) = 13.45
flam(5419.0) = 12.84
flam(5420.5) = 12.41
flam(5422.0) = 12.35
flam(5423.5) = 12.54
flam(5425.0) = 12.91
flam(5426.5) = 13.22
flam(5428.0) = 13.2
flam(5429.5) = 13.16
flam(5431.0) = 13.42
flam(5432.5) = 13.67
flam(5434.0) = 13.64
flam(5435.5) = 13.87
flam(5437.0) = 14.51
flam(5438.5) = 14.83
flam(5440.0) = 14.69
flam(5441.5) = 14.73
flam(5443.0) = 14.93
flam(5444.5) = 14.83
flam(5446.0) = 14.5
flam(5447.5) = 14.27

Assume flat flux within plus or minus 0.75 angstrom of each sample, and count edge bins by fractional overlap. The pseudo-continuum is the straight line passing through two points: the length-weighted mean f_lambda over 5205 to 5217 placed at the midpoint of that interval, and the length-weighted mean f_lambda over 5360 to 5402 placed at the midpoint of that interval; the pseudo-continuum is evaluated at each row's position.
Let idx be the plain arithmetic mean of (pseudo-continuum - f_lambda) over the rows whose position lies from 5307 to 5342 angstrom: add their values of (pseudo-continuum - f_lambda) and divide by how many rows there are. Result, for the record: -0.07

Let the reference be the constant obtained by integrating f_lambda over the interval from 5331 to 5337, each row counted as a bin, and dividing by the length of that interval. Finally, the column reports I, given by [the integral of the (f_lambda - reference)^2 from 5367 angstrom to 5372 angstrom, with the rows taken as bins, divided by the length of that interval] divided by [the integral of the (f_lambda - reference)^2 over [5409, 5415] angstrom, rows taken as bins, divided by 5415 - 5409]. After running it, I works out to 6.7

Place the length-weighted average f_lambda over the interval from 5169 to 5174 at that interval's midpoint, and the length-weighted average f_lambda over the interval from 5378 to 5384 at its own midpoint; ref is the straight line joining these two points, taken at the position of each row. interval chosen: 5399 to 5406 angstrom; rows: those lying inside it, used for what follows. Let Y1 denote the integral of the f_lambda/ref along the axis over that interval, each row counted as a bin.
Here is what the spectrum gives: 6 angstrom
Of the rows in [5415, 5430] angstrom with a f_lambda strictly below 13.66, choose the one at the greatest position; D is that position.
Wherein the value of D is 5429.5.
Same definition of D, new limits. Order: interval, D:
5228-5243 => 5236.0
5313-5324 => 5315.5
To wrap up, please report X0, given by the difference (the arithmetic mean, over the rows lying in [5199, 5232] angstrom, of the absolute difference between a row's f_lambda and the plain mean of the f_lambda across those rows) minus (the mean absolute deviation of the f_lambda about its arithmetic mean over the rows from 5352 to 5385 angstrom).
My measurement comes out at 0.0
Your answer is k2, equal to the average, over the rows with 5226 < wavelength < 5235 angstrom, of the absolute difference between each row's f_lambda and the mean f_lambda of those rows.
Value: 0.59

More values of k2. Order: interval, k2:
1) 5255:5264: 0.14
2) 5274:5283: 0.23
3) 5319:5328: 0.42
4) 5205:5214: 0.29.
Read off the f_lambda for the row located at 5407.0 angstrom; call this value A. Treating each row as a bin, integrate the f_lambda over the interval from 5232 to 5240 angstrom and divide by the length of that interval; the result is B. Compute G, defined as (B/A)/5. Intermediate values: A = 15.02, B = 13.6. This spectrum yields 0.181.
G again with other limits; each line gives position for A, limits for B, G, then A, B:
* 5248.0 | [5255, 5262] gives 0.204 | 13.25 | 13.5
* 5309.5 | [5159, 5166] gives 0.229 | 14.13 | 16.2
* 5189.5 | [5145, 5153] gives 0.224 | 13.23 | 14.8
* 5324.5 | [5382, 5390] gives 0.198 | 15.37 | 15.2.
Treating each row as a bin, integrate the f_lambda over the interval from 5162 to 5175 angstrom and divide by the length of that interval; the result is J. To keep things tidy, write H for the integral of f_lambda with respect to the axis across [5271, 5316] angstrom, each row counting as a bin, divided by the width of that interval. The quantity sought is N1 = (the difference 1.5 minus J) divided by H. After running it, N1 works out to -0.91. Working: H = 14.6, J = 14.8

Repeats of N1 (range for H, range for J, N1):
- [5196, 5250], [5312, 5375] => -0.97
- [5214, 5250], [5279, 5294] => -0.97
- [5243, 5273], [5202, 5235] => -0.88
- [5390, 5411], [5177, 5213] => -0.81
